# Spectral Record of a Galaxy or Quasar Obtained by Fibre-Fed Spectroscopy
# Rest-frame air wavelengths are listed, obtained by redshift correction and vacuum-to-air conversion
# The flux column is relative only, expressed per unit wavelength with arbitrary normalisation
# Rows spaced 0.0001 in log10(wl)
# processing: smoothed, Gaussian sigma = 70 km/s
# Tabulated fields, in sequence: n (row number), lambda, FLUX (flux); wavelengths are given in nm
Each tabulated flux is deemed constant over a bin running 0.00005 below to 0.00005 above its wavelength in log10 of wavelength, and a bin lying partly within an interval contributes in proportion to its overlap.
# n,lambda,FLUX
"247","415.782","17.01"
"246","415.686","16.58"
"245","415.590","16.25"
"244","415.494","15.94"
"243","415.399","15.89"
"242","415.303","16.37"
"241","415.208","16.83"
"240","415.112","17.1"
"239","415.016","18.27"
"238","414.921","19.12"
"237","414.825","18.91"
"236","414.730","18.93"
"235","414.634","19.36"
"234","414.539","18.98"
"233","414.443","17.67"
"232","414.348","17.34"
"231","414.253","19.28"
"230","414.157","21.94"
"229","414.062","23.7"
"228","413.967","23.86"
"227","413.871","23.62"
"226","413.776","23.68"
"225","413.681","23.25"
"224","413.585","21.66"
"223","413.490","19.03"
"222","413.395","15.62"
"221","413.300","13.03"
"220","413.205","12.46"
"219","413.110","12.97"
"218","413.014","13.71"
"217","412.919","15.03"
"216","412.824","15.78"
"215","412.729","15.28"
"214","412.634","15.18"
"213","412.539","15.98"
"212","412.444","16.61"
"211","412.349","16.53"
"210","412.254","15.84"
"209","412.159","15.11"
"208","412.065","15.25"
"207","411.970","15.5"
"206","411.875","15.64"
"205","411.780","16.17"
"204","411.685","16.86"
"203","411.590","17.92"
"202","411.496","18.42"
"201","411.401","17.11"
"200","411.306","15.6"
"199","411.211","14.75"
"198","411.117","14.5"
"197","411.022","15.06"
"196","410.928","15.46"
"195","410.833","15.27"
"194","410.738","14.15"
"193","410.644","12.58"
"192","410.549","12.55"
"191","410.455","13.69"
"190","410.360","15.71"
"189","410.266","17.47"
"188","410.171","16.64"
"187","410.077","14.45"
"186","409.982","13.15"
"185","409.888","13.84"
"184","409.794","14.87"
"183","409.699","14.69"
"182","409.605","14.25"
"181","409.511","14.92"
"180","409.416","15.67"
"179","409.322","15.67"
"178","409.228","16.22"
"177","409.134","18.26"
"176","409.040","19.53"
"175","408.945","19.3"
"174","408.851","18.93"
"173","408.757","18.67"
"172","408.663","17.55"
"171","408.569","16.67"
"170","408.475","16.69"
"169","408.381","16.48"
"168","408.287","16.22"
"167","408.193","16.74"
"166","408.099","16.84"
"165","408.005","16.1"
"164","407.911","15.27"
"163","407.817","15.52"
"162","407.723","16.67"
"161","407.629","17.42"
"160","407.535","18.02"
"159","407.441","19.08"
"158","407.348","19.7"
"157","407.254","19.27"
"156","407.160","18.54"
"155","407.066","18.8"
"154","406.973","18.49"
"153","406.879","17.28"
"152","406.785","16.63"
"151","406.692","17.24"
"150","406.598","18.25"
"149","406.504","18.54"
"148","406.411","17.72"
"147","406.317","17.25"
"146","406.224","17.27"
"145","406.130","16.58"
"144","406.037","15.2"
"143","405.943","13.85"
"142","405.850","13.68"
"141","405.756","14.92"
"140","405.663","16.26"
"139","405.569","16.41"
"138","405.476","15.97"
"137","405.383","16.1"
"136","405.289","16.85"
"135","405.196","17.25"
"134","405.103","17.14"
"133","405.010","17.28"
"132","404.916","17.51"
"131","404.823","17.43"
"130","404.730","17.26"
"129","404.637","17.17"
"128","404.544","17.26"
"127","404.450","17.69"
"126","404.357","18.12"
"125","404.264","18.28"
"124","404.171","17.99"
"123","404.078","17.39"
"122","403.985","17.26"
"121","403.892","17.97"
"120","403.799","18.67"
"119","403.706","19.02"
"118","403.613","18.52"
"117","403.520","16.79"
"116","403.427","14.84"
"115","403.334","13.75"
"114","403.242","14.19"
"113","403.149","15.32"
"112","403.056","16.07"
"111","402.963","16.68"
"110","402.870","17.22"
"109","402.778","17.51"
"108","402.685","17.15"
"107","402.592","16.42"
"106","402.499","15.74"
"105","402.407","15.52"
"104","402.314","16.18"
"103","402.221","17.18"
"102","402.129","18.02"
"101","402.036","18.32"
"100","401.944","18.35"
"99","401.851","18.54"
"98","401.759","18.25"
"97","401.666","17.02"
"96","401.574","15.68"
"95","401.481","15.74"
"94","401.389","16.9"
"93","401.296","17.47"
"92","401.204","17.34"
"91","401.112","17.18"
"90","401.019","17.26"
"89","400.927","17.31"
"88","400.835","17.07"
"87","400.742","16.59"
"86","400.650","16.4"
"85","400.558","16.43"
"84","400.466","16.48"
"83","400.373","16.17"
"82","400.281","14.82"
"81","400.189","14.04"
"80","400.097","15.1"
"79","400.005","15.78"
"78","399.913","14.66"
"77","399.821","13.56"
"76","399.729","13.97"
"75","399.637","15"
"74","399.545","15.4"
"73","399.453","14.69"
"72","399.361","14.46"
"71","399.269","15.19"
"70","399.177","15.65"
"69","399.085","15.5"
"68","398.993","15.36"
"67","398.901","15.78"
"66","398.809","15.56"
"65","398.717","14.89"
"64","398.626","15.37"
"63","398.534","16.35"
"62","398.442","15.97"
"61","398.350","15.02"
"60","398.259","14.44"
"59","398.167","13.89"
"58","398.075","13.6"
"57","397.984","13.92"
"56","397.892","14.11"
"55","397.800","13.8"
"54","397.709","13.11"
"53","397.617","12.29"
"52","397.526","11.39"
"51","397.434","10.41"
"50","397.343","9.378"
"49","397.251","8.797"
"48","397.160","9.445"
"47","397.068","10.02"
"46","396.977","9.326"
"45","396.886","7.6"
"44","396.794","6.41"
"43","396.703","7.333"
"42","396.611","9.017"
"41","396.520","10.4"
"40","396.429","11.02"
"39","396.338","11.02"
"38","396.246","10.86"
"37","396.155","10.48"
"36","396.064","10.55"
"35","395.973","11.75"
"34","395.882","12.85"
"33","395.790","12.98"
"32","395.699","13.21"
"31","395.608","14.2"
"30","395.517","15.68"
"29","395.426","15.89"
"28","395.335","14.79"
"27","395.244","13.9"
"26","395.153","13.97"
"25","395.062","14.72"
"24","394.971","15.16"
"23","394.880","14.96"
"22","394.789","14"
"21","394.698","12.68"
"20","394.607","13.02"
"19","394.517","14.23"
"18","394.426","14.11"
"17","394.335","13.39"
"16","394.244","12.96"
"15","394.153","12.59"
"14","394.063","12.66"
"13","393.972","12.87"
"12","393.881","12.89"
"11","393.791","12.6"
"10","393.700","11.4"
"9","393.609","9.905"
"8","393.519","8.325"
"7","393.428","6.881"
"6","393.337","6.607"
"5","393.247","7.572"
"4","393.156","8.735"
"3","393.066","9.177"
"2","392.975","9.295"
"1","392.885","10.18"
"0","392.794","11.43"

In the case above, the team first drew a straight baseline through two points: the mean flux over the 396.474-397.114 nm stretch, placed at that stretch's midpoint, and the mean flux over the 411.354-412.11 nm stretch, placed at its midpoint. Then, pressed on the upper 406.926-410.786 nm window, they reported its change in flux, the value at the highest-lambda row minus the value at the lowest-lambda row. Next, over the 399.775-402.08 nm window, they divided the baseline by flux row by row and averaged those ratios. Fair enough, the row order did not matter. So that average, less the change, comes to 5.0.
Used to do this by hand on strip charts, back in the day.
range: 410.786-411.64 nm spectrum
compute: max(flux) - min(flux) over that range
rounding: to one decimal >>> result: 3.9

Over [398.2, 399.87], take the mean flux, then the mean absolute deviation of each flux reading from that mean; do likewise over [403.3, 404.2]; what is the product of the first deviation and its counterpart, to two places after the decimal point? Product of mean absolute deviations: 0.69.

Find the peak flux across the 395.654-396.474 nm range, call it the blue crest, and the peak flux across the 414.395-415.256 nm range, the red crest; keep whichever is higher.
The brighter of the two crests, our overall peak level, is 19.4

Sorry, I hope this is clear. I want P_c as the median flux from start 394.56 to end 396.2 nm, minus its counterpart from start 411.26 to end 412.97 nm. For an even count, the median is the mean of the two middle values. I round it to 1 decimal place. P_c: -1.9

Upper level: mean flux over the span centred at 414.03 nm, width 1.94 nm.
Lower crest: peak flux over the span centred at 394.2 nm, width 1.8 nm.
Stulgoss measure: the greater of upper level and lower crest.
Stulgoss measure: 19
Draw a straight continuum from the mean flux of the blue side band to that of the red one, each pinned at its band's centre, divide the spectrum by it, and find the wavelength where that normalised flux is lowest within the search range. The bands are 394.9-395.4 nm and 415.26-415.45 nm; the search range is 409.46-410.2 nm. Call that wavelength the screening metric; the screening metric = 409.982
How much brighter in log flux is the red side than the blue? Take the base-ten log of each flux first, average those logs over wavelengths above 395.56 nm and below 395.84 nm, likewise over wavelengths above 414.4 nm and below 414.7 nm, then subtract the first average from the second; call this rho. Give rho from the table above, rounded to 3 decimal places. 0.142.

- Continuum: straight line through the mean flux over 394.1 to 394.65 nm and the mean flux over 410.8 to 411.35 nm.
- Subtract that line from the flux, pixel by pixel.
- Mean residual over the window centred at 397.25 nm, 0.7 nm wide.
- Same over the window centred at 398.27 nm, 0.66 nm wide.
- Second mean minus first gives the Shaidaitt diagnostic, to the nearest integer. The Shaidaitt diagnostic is 5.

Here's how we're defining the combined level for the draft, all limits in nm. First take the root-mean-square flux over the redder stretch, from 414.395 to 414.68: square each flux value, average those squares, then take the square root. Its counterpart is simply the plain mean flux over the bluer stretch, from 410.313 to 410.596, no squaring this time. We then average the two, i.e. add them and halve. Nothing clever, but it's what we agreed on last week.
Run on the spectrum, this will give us 16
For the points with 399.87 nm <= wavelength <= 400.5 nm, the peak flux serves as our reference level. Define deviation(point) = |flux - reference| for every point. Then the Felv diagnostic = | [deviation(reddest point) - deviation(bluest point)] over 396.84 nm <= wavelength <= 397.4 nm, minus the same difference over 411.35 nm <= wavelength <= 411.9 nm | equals 2.0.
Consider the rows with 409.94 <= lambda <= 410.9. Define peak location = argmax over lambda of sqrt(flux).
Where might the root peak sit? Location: 410.266 nm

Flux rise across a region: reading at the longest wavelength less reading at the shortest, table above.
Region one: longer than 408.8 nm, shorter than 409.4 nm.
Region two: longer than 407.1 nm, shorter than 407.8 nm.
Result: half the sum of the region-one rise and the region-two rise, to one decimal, -2.6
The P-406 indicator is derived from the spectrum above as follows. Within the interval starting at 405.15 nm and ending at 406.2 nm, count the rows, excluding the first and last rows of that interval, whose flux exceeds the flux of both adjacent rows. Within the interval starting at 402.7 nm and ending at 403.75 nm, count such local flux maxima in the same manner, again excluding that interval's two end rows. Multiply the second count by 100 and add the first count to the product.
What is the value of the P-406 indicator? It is 1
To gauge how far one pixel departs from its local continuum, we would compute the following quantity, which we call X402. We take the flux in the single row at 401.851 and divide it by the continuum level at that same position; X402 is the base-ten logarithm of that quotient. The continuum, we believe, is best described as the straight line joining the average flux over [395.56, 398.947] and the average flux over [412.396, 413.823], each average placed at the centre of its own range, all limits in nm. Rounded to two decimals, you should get 0.14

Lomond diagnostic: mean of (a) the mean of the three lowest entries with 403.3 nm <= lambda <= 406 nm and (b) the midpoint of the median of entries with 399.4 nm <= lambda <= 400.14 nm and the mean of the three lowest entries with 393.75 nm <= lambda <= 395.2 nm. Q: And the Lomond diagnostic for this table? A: 13.7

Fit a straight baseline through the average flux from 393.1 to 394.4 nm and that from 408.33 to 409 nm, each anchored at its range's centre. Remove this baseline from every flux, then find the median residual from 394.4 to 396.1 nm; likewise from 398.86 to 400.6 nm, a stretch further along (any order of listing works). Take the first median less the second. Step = 0.7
